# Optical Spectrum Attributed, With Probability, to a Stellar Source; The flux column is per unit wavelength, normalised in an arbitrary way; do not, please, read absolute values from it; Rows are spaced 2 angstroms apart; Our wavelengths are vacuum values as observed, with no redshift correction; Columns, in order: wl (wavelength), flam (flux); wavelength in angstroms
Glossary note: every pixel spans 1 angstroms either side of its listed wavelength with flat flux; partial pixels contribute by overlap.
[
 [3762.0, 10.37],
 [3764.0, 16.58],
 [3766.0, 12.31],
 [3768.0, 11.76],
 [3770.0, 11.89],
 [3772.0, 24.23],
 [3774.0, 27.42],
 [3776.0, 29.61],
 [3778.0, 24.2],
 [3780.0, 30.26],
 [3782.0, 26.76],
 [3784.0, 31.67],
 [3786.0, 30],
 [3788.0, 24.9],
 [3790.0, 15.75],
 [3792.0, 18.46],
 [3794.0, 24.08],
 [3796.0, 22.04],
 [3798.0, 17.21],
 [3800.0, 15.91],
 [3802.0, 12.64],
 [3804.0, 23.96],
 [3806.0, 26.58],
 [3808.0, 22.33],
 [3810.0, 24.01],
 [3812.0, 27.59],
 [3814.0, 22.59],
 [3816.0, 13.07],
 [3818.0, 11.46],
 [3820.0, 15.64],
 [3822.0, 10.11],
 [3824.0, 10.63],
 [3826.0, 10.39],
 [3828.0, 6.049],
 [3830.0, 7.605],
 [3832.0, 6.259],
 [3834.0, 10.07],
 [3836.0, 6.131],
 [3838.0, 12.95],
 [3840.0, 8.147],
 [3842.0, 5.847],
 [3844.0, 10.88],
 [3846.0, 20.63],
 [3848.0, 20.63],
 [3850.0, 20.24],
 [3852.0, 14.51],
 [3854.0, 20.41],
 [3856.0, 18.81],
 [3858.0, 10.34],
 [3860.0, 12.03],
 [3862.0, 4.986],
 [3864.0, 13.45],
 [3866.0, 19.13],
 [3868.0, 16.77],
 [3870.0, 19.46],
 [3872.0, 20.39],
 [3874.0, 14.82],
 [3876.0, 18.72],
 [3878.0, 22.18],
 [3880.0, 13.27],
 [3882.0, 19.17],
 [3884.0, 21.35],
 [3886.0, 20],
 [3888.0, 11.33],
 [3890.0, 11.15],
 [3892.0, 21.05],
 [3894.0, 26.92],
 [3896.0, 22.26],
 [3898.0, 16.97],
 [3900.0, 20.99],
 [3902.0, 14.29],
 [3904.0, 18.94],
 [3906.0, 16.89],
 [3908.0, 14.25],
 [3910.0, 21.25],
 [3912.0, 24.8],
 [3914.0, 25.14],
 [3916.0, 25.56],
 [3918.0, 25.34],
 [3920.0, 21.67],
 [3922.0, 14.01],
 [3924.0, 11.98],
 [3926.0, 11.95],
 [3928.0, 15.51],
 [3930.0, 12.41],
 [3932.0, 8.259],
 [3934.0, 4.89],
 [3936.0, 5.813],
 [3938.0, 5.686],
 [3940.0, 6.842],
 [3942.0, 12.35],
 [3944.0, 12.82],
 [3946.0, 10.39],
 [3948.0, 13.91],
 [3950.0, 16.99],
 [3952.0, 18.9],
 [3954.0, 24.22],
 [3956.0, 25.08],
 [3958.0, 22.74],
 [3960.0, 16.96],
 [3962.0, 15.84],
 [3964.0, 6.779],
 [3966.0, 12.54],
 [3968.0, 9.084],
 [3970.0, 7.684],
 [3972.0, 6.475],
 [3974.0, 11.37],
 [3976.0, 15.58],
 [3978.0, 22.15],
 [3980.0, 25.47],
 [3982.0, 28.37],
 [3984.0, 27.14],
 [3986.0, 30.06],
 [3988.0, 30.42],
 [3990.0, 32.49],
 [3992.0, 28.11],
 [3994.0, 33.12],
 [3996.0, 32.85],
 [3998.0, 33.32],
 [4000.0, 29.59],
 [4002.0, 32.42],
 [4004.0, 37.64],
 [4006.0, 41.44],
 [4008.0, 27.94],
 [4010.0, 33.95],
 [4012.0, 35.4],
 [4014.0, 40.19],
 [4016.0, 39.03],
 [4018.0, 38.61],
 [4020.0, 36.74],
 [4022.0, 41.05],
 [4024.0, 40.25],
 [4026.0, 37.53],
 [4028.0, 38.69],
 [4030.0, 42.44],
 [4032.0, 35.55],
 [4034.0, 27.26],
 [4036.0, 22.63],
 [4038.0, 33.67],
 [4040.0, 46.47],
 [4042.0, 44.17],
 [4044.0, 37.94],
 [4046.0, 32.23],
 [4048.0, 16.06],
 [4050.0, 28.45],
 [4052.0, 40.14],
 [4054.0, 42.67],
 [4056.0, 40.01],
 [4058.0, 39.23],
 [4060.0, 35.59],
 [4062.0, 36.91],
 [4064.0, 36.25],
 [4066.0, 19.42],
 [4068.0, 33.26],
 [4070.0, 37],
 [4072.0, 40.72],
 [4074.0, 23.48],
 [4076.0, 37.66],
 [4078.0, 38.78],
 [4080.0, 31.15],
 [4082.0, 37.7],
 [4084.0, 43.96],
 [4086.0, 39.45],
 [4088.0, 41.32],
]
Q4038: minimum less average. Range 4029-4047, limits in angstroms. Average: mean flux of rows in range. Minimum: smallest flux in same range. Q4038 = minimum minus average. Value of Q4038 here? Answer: -13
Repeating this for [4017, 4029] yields -2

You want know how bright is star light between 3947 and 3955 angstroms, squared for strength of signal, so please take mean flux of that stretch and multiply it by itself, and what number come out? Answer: 342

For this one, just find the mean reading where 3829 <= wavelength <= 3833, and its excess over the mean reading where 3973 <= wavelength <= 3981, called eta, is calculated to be -12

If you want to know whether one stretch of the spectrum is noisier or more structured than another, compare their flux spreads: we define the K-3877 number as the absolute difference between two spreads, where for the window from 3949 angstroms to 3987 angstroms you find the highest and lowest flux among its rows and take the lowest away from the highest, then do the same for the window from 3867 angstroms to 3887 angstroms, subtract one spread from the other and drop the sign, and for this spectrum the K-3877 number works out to 14.7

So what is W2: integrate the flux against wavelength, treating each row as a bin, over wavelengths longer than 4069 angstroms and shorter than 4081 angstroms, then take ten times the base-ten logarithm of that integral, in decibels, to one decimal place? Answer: 26.2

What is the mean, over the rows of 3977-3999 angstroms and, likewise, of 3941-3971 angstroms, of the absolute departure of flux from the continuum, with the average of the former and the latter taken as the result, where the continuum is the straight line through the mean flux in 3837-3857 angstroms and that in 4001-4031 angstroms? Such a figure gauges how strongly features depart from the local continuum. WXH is 9.5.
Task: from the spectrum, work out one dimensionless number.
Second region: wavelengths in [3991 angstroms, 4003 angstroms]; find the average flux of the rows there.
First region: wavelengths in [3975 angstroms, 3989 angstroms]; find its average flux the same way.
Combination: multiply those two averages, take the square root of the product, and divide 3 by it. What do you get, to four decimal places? 0.1055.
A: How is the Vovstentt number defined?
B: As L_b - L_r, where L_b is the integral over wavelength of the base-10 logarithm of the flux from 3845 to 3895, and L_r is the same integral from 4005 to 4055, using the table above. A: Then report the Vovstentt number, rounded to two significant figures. -17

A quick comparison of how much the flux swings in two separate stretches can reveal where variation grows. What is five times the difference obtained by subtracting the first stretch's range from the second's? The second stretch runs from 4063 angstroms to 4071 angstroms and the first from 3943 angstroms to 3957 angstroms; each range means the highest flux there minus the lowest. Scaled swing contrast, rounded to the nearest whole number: 14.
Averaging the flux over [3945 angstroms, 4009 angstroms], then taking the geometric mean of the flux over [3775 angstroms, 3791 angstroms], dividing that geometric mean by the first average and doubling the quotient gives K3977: 2.30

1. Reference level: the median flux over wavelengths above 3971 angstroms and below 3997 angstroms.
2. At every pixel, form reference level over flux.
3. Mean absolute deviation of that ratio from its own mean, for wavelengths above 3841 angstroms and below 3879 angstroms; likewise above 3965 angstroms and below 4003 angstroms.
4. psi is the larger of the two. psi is 0.85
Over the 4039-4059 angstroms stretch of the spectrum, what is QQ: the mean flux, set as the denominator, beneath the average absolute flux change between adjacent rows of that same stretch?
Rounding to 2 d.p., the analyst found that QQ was 0.18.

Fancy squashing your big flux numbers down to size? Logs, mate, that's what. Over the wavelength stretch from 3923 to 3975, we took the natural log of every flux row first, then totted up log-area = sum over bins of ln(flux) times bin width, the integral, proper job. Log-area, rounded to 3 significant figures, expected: 127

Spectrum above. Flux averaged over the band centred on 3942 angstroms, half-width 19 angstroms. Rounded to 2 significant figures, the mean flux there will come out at 14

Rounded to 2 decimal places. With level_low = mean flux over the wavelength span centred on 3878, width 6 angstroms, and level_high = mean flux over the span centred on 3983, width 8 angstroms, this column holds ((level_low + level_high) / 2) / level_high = 0.83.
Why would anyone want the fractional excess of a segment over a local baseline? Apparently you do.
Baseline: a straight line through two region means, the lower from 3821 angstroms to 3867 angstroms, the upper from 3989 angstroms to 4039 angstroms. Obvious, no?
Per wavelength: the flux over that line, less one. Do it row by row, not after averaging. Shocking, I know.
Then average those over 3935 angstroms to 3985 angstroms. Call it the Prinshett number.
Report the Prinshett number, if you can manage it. -0.5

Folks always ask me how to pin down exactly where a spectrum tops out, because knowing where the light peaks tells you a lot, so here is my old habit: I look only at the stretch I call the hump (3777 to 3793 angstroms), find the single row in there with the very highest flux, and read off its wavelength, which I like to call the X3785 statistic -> 3784.0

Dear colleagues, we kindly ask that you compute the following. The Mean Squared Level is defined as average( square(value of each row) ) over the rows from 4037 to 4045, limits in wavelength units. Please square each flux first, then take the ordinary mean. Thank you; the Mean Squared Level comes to 1671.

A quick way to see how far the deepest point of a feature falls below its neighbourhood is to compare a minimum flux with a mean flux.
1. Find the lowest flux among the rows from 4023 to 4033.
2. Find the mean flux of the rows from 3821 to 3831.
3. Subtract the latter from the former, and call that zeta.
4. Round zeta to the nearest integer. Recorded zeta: 27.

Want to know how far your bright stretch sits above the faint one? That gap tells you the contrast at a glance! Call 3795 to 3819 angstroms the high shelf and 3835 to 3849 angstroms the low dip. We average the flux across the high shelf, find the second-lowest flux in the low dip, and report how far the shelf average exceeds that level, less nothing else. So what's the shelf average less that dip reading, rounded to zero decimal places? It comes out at 14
